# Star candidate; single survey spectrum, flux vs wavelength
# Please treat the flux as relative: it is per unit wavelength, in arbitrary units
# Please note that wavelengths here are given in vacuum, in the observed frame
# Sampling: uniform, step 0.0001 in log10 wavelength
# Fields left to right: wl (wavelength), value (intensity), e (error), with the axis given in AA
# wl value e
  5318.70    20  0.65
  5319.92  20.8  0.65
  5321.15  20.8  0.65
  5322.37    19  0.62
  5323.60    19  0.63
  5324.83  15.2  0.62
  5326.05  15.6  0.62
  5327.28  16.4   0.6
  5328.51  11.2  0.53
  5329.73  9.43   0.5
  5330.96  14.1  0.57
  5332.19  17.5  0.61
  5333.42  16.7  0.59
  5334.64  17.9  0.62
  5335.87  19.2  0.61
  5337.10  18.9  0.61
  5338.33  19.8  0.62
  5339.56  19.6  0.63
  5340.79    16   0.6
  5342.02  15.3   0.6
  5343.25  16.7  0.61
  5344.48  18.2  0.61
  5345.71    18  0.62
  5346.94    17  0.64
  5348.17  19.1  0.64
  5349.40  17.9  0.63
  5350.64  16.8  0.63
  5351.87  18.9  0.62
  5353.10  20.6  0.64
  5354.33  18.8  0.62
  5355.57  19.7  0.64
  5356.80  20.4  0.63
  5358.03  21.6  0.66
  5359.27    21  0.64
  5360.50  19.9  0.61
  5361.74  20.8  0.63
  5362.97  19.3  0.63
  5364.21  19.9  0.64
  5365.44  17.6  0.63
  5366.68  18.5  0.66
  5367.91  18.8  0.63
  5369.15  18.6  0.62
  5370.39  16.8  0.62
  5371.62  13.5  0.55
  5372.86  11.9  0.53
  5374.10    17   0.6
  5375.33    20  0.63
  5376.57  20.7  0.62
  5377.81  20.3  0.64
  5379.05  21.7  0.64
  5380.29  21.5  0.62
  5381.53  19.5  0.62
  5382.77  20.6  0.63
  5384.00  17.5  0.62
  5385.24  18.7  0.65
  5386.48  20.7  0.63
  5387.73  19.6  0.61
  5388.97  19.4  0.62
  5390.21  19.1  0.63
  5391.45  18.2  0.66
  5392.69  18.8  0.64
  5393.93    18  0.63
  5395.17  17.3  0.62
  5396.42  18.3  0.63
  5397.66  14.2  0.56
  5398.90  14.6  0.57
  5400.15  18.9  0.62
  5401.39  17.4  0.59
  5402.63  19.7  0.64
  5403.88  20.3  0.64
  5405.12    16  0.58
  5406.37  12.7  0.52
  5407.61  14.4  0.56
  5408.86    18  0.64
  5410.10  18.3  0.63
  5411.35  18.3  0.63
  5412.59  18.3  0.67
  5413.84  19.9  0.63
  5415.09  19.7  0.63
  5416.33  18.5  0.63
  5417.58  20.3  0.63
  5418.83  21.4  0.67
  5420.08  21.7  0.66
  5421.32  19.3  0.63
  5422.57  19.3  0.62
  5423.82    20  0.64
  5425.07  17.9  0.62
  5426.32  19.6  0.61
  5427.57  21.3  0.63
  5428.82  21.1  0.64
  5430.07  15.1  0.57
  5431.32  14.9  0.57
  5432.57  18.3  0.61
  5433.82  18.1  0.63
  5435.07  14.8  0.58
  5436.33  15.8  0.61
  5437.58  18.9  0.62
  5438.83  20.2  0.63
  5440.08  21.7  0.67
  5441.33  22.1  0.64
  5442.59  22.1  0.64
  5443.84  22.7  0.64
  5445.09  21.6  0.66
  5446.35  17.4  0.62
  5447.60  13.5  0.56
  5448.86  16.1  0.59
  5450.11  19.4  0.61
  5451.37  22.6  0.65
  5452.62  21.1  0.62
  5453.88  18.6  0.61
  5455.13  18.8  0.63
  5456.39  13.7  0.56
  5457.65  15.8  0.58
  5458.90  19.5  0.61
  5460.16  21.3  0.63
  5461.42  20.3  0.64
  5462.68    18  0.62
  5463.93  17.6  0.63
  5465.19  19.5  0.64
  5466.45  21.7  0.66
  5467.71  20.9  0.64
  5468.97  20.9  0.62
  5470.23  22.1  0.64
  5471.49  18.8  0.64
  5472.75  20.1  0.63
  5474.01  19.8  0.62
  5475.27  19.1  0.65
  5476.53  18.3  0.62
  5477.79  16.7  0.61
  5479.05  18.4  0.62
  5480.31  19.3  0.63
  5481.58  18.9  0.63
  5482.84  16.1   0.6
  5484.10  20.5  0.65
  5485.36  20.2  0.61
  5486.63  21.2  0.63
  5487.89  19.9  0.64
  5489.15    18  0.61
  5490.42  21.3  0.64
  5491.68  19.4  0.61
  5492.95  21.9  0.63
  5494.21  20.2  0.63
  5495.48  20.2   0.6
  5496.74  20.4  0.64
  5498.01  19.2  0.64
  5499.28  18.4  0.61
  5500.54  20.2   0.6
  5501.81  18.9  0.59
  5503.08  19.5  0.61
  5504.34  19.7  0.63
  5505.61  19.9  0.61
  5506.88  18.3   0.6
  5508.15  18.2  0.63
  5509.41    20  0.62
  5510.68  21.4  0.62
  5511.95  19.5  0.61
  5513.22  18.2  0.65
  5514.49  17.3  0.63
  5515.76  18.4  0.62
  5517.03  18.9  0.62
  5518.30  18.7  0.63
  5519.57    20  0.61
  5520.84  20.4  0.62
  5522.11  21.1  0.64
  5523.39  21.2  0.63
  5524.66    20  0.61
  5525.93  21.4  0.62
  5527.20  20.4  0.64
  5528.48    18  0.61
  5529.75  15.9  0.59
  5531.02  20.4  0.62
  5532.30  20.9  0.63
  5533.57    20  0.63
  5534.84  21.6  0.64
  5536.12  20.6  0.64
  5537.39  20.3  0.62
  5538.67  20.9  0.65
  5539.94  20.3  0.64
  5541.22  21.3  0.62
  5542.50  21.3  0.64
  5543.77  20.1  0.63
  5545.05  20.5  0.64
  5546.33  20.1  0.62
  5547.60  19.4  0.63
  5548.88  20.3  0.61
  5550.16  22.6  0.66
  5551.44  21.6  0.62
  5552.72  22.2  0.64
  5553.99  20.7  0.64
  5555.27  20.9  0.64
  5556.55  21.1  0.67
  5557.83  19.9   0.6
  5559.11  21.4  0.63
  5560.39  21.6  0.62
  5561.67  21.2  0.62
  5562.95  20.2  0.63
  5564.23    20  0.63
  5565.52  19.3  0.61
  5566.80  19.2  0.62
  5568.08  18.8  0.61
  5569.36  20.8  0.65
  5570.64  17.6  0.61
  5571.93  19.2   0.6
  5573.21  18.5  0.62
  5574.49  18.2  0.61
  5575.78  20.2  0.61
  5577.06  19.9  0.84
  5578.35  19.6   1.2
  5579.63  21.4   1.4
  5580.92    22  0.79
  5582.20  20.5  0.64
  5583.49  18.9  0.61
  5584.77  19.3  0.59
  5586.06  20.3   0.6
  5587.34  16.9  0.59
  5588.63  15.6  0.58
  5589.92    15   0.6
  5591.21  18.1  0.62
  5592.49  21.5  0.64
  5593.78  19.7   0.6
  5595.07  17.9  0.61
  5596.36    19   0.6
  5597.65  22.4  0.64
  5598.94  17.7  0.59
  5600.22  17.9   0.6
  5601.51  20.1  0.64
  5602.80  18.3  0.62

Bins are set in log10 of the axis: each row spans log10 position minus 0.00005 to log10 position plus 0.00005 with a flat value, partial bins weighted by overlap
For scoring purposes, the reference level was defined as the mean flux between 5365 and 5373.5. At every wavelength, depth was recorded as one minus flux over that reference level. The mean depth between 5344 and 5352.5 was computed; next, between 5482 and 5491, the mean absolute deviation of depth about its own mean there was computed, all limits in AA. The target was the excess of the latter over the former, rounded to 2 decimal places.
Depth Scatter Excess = 0.18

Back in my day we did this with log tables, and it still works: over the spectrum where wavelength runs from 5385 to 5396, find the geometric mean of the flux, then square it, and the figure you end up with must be 355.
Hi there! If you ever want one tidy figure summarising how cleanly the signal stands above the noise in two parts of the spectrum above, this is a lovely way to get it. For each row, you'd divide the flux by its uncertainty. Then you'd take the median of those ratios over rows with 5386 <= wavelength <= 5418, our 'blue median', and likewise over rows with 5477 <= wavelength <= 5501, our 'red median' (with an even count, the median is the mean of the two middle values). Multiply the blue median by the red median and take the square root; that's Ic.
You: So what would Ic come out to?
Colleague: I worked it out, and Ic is 30.4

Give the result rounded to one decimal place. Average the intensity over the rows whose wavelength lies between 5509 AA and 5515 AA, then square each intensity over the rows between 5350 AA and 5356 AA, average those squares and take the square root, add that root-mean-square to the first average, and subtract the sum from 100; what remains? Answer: 61.7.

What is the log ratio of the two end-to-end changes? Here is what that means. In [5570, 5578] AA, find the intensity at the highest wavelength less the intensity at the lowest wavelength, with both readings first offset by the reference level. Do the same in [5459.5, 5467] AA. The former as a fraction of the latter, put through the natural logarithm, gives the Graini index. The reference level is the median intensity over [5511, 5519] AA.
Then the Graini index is 1.7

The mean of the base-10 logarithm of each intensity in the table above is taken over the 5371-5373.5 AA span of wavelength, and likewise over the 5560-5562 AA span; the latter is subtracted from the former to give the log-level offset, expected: -0.23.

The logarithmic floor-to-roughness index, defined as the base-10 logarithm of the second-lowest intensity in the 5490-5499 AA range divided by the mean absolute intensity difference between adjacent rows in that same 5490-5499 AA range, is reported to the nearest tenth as 1.2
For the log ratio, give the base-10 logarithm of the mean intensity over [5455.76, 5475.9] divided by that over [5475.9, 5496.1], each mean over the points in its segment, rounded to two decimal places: 0.00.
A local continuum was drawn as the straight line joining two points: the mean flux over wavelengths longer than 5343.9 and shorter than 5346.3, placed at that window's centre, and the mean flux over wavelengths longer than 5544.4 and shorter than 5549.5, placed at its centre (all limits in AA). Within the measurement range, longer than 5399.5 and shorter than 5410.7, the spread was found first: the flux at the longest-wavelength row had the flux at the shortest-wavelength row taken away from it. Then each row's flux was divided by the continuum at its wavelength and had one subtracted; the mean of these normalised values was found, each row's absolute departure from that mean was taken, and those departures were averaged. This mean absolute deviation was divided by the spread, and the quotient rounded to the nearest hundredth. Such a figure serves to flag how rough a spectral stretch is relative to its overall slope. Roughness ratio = -0.18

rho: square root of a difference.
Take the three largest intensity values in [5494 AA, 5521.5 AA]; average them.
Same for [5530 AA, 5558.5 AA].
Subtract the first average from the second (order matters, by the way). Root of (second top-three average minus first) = 1.2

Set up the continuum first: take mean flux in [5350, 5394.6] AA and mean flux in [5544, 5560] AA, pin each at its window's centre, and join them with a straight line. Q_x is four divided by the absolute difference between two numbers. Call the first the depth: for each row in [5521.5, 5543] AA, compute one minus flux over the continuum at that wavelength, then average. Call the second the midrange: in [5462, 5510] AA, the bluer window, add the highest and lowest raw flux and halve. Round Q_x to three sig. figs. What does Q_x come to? 0.210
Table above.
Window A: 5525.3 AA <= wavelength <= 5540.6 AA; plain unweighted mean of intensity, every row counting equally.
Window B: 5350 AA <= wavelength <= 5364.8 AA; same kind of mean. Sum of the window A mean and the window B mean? 39.9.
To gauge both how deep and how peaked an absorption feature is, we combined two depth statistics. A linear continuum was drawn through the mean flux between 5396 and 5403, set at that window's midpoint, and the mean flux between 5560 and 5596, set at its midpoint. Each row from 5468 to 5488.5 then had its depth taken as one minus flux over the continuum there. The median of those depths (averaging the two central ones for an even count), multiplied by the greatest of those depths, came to -0.009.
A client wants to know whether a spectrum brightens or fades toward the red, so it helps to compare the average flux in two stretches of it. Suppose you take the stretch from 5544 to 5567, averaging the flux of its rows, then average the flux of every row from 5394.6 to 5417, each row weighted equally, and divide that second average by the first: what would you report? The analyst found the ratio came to 0.85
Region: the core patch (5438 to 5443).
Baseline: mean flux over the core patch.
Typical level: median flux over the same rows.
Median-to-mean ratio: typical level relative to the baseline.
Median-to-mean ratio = 1.02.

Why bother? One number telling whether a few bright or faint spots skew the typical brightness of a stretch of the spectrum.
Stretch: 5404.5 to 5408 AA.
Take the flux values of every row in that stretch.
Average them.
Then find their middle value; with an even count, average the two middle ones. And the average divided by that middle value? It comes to 0.998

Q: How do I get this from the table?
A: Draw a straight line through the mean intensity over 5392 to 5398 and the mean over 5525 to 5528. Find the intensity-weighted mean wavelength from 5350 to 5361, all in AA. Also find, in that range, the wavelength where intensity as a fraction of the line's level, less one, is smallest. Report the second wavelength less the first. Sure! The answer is -5.1 AA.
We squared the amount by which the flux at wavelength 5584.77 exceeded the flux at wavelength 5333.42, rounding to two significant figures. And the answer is 6.8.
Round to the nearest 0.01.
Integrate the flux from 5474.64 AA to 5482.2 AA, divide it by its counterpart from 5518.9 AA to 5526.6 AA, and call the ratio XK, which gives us 0.88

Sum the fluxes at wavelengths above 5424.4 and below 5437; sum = 177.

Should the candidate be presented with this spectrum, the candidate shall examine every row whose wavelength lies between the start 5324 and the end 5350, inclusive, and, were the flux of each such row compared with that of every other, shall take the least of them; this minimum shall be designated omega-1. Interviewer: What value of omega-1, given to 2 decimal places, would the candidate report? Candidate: 9.43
